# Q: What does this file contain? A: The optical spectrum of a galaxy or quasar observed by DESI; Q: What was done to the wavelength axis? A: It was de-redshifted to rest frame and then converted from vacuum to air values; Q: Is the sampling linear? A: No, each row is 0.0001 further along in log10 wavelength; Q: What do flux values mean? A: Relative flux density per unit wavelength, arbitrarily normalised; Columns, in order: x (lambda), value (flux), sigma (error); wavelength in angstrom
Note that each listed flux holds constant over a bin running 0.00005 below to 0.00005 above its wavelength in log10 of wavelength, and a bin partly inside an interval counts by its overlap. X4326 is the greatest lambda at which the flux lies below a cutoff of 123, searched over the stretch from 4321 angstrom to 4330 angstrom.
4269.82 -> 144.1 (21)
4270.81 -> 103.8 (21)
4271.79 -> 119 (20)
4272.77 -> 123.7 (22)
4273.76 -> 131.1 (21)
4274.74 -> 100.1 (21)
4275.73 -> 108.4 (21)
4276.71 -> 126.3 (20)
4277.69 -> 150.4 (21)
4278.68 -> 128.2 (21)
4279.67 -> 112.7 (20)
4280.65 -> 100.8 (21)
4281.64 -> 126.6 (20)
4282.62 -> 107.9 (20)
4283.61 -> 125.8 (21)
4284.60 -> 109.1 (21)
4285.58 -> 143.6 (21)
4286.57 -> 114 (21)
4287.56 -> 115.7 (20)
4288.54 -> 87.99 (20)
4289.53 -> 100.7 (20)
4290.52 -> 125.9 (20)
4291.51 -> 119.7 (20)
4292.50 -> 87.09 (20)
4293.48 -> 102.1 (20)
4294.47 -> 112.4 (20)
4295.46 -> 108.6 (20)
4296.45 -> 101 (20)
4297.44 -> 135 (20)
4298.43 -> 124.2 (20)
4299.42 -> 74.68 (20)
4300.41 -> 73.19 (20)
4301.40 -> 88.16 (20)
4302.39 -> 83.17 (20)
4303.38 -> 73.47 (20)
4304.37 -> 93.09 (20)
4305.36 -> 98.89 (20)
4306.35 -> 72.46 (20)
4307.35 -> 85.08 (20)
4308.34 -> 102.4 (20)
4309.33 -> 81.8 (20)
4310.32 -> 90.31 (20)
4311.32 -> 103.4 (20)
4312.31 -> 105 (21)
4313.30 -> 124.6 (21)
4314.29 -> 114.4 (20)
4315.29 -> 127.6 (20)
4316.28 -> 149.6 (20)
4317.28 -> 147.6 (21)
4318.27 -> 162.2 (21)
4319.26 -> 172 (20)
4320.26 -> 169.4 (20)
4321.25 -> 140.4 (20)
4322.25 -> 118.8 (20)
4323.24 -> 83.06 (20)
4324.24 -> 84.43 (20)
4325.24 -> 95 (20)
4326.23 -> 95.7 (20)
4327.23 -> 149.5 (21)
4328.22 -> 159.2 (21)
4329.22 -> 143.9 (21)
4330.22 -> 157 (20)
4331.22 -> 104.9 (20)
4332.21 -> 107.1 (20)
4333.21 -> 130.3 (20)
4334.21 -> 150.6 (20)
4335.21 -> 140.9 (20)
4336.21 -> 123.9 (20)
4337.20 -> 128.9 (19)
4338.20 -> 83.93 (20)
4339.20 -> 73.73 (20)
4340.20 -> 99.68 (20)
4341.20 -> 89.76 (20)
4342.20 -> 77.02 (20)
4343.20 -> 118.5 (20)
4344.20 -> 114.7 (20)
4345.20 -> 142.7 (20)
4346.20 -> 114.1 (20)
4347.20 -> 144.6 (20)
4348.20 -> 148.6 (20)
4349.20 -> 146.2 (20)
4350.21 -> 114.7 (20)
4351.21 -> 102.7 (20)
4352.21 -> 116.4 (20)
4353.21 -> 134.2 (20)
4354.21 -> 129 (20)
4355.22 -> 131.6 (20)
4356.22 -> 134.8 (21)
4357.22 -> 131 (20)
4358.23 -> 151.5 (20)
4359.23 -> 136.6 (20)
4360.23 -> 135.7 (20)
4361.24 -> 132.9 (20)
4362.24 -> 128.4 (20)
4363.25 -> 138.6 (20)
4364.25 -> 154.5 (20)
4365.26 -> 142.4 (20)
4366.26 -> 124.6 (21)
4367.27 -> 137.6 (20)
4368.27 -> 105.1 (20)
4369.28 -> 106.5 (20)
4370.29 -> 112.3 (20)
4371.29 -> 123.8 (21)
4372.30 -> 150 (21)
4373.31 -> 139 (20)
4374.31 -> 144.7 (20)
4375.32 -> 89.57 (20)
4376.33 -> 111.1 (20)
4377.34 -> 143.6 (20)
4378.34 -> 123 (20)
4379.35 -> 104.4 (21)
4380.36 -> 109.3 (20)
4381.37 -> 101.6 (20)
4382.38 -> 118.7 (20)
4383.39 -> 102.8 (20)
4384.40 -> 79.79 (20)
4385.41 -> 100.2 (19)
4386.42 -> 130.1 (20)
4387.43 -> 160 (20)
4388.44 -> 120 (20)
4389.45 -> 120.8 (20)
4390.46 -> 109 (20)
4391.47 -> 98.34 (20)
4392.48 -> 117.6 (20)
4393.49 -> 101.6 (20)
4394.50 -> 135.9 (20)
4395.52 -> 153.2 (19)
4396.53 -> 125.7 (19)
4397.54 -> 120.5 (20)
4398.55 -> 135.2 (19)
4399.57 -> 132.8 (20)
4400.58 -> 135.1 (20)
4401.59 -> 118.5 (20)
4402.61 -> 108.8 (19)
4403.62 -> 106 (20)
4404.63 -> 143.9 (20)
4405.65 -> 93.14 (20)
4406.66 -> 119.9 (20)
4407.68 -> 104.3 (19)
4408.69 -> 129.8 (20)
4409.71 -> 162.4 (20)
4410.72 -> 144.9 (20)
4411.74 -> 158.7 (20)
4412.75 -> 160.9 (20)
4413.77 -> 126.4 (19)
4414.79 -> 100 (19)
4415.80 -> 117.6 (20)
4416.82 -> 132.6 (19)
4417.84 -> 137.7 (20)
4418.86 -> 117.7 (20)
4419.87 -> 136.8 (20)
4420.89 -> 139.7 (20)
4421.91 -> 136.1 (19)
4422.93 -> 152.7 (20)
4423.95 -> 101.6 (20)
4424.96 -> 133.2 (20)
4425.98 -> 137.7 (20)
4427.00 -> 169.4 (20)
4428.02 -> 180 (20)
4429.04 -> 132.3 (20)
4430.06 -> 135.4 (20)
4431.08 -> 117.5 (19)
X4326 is 4326.23 angstrom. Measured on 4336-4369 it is 4368.27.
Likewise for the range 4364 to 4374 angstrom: 4370.29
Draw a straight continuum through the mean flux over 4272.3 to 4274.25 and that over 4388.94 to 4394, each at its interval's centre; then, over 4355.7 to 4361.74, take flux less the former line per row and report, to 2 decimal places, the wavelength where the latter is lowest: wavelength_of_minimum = 4357.22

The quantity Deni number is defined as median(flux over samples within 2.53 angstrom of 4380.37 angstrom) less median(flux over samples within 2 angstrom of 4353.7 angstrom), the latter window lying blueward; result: -21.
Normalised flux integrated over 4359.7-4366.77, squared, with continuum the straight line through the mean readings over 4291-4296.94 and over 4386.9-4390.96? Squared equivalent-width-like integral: 63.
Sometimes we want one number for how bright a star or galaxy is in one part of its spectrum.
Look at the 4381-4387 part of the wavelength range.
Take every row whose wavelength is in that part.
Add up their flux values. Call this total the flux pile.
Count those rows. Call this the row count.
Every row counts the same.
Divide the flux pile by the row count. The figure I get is 106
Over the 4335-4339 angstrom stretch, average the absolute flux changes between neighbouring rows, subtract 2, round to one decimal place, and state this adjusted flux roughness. 20.3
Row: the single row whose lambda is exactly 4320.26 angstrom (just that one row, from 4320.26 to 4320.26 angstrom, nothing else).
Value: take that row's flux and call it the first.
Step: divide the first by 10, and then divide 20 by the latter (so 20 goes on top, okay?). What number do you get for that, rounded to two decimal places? 1.18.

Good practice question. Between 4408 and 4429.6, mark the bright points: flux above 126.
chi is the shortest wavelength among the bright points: 4408.69 angstrom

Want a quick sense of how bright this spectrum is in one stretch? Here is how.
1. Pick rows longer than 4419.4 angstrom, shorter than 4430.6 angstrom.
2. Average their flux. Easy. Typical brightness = 141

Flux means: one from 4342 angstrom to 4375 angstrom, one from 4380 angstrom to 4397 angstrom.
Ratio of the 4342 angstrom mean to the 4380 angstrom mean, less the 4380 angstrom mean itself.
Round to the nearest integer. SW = -116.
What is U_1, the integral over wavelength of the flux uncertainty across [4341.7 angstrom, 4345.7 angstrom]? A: 80.0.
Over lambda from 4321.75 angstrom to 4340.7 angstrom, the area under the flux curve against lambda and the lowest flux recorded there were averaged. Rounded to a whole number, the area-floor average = 1149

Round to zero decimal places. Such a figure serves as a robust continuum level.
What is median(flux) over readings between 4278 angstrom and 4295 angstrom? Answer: 113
